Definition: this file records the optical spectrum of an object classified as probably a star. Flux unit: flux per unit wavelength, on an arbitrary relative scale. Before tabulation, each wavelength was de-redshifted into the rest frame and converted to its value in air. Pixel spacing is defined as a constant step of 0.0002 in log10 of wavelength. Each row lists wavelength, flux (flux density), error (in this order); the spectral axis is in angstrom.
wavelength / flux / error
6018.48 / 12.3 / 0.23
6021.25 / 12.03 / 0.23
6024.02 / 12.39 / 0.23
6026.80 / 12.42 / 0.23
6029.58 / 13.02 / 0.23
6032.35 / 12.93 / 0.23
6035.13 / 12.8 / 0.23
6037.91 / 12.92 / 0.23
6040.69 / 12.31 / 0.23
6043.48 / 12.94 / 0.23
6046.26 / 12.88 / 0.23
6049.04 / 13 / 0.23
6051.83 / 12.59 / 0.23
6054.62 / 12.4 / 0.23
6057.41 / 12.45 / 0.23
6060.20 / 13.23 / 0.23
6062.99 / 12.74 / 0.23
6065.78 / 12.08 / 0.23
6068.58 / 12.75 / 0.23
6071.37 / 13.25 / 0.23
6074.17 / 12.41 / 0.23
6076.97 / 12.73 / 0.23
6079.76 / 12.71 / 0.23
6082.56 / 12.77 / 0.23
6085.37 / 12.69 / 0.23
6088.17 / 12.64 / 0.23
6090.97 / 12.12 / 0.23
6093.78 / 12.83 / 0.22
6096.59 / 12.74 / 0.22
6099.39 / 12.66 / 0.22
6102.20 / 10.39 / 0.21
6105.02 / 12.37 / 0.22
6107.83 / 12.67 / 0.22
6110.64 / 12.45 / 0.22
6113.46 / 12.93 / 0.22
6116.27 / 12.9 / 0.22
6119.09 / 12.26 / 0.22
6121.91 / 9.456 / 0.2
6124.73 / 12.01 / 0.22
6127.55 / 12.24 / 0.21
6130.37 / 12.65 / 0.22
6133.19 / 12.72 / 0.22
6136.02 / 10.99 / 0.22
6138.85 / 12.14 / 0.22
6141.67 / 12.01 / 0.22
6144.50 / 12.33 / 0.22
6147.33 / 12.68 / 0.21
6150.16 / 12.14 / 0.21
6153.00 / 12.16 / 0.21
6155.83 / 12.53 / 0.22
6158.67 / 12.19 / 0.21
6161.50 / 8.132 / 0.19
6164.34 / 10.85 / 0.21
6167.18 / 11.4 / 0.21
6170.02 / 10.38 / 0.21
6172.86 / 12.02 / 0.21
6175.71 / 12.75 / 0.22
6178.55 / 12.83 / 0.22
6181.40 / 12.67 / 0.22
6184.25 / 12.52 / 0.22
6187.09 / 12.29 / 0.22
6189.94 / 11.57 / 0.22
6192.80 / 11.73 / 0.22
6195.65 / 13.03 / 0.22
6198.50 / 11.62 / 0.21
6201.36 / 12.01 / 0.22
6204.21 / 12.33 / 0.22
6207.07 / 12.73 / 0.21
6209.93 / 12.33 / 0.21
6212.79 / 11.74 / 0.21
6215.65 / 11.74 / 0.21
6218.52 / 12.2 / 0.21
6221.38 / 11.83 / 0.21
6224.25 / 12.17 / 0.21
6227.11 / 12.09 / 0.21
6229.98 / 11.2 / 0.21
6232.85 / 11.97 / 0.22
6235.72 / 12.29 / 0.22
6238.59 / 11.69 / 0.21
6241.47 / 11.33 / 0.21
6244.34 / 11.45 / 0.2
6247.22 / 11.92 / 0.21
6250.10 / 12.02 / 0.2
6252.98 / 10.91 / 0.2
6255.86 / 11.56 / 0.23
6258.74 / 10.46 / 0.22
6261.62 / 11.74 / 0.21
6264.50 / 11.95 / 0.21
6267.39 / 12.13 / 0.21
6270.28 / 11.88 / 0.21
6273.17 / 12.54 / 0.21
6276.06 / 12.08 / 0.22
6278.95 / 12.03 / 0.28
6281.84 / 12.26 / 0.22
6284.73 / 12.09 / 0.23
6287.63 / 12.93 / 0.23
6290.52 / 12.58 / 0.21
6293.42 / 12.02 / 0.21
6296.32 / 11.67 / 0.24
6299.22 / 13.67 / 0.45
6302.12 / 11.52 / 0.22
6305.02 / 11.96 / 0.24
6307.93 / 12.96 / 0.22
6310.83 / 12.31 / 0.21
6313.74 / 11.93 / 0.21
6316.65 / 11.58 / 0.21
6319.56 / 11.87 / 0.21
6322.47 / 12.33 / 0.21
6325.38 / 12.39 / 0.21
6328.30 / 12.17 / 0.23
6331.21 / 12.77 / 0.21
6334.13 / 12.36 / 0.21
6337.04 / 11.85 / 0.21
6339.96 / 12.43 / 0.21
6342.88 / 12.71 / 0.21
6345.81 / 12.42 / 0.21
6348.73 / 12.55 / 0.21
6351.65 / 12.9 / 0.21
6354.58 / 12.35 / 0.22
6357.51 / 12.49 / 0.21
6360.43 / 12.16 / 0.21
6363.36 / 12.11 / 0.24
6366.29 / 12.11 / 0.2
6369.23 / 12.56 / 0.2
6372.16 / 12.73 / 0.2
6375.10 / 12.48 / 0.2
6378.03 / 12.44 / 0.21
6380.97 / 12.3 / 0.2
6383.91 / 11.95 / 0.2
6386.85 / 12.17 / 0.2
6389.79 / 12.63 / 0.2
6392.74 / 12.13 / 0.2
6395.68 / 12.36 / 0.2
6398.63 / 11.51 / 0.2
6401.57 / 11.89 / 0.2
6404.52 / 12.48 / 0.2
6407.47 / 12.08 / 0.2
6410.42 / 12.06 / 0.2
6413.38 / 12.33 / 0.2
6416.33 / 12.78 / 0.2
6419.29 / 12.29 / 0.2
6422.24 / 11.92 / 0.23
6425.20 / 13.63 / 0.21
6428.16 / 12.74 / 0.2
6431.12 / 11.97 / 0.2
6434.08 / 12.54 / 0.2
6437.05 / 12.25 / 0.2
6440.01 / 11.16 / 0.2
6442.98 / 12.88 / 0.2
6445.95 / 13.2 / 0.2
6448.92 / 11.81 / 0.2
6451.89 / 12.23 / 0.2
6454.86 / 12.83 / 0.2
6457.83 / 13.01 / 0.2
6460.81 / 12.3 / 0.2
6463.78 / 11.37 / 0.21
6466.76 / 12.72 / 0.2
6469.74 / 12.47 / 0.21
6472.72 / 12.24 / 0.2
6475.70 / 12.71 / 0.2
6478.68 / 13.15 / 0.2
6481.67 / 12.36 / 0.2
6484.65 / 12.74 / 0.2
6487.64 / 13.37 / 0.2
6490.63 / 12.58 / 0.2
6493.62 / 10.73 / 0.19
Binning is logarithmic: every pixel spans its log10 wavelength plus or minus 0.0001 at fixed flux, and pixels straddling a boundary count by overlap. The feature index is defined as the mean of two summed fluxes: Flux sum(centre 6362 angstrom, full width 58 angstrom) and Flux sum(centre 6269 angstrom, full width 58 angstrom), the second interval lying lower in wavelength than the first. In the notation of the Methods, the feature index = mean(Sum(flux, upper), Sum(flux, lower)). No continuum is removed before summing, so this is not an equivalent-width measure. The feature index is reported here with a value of 242.6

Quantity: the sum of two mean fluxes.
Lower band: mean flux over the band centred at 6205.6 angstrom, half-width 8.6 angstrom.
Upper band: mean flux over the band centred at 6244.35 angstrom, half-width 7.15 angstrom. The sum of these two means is 23.81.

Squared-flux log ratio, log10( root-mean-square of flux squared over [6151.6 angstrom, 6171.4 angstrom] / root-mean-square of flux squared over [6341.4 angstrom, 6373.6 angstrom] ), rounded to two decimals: -0.08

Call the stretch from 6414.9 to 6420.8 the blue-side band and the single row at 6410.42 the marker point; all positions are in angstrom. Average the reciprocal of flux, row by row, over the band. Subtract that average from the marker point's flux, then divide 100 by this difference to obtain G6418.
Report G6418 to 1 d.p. 8.3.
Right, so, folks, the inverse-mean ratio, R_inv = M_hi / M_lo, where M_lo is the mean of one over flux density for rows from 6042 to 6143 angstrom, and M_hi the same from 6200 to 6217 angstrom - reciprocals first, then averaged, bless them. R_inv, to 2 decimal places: 1.02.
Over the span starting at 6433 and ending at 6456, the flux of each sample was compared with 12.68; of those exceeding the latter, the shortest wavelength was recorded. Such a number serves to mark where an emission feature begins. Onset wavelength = 6442.98 angstrom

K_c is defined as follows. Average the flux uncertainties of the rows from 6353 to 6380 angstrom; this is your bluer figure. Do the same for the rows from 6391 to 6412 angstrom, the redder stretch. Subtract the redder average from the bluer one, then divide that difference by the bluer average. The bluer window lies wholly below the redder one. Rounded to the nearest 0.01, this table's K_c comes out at 0.05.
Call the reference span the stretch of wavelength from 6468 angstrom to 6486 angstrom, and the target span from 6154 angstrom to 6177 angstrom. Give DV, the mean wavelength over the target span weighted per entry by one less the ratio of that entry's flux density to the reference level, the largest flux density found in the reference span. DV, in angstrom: 6165.0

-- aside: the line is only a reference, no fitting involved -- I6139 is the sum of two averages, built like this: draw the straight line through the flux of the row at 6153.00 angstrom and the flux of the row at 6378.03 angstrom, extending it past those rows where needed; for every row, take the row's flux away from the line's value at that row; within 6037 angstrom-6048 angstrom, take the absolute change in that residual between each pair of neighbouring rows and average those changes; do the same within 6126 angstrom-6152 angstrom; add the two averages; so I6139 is 1.0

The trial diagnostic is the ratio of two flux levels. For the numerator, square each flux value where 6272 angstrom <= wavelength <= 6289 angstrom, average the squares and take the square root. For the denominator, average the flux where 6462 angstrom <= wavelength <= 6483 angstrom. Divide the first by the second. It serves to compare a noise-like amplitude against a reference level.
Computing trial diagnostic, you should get 0.99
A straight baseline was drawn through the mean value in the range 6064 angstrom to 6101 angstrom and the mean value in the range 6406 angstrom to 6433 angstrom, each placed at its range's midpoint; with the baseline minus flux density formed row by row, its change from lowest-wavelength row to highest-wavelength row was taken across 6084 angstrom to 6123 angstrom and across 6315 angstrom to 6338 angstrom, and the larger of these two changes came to 3.2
